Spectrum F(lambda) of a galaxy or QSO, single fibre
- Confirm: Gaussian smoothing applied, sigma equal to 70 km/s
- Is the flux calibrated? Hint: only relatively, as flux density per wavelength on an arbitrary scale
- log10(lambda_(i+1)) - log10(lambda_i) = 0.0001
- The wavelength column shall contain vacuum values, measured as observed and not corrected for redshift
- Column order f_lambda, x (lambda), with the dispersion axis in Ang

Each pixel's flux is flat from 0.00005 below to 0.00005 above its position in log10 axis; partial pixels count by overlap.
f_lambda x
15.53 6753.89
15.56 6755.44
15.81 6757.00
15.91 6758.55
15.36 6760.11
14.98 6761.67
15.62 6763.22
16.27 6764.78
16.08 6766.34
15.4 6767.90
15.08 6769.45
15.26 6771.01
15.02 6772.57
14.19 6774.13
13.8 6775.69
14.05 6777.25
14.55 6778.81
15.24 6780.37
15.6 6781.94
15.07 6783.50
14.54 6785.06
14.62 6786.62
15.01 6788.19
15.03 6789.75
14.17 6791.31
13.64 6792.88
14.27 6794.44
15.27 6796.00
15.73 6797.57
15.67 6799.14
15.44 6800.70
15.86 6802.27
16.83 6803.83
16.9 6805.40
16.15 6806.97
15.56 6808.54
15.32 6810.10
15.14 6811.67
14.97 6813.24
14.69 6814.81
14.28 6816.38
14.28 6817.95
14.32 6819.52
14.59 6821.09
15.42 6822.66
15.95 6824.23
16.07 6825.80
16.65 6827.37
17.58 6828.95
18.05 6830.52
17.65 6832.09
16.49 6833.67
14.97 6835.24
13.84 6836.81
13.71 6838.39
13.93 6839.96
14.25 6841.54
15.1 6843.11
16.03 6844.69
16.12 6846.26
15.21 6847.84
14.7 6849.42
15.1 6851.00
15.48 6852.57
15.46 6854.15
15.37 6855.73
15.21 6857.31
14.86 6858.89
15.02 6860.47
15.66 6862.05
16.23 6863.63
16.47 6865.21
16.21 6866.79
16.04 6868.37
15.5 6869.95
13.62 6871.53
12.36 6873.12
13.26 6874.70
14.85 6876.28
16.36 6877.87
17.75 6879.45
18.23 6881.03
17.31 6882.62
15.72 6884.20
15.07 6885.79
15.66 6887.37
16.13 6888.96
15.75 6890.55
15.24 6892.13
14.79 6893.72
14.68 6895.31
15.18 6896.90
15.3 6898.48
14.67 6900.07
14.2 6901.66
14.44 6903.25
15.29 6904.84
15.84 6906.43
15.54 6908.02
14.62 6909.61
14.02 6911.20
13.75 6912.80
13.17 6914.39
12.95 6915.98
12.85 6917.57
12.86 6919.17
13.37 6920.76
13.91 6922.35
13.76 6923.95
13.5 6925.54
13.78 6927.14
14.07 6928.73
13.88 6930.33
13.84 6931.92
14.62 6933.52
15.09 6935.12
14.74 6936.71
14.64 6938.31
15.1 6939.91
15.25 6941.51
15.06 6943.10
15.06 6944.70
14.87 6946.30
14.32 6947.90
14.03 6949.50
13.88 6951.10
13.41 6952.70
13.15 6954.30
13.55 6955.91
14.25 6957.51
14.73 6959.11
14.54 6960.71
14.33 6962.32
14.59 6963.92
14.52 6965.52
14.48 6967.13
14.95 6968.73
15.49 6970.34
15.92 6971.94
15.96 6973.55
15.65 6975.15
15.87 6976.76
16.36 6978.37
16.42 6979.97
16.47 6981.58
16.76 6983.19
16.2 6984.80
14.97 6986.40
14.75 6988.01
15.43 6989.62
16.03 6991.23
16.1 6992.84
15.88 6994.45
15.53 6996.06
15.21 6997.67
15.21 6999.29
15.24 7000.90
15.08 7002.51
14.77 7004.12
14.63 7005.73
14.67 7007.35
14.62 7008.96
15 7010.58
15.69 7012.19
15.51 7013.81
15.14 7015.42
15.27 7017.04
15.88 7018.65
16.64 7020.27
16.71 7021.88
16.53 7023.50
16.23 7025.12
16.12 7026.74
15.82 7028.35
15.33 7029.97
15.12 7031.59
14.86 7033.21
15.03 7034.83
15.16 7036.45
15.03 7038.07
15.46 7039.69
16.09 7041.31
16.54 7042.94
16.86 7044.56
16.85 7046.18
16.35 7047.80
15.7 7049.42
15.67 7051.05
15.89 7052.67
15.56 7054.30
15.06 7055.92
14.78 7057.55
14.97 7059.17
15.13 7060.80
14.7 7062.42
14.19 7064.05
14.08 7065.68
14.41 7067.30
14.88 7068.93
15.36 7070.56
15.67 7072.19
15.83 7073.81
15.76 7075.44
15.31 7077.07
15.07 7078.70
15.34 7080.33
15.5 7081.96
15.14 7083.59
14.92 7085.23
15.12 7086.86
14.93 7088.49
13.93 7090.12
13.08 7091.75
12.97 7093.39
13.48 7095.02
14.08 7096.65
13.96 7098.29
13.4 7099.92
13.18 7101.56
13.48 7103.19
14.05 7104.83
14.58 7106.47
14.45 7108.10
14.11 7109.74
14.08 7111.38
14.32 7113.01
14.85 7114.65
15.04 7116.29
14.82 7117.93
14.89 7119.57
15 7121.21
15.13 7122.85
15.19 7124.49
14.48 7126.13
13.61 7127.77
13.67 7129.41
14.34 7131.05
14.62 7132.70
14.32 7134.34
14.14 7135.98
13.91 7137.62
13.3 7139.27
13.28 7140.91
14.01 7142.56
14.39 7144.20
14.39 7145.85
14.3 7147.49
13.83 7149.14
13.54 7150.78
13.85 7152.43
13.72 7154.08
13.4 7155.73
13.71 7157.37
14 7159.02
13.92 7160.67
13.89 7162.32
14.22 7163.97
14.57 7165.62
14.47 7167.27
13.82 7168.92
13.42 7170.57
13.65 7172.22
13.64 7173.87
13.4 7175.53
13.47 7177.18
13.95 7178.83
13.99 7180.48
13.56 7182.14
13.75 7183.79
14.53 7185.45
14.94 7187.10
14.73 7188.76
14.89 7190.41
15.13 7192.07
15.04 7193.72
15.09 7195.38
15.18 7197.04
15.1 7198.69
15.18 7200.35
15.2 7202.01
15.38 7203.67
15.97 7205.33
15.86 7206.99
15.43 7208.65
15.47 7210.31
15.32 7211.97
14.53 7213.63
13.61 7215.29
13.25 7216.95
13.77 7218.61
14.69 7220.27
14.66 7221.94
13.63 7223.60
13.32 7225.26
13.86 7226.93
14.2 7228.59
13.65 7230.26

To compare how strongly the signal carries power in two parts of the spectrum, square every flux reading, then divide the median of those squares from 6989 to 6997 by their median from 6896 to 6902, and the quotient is 1.13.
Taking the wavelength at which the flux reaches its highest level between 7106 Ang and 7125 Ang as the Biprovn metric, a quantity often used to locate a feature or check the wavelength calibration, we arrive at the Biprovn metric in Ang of 7124.49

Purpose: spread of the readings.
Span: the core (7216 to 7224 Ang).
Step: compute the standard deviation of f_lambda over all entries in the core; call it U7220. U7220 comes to 0.6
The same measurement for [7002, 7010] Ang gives 0.2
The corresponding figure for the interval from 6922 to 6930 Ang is 0.2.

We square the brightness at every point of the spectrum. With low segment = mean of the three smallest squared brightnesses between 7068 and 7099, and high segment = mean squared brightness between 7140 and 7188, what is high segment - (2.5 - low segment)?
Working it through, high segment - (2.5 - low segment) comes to 365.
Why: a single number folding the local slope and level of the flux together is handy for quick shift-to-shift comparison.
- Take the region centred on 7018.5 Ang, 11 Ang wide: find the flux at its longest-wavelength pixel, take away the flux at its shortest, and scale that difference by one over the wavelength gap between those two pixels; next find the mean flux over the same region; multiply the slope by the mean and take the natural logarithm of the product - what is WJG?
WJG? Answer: 0.52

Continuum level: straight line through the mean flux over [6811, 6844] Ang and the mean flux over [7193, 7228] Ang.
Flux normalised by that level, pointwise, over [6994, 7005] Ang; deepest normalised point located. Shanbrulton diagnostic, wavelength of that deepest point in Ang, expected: 7004.12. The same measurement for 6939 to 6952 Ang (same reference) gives 6951.10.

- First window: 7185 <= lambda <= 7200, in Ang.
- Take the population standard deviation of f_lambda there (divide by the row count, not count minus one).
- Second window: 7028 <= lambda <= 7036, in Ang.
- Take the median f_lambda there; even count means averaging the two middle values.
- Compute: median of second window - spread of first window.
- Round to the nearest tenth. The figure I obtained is 14.9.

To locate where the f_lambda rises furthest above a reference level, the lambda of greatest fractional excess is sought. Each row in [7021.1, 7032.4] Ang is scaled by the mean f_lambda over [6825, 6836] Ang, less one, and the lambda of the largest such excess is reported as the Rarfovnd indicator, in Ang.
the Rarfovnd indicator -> 7021.88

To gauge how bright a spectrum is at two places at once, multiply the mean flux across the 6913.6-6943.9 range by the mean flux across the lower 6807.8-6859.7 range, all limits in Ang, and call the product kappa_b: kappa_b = 215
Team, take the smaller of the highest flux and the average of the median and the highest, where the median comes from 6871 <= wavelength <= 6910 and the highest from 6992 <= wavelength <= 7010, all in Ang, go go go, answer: 15.7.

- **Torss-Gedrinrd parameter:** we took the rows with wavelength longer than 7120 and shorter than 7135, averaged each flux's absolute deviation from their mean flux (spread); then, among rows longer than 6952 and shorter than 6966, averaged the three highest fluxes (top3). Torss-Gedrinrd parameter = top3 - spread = 14.2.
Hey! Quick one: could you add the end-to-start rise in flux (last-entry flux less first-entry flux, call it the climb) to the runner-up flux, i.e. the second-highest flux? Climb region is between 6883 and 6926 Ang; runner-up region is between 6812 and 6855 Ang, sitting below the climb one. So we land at 15.4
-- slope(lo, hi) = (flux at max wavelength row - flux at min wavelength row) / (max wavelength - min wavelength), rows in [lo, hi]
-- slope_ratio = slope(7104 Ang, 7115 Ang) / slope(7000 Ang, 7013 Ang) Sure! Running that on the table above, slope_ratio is 2.0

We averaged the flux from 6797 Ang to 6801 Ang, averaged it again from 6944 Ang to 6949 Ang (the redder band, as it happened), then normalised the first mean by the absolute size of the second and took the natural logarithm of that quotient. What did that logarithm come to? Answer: 0.06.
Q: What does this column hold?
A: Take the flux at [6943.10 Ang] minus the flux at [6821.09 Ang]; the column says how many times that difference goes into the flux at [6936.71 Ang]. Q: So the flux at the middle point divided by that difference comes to 31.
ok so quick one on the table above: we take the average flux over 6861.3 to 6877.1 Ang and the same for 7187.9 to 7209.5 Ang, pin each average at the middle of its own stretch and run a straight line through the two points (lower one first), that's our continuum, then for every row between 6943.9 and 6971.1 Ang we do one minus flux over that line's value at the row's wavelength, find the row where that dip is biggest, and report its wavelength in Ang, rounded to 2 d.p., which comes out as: 6954.30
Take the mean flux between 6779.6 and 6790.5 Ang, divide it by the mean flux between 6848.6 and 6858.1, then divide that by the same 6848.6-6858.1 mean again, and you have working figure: 0.065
